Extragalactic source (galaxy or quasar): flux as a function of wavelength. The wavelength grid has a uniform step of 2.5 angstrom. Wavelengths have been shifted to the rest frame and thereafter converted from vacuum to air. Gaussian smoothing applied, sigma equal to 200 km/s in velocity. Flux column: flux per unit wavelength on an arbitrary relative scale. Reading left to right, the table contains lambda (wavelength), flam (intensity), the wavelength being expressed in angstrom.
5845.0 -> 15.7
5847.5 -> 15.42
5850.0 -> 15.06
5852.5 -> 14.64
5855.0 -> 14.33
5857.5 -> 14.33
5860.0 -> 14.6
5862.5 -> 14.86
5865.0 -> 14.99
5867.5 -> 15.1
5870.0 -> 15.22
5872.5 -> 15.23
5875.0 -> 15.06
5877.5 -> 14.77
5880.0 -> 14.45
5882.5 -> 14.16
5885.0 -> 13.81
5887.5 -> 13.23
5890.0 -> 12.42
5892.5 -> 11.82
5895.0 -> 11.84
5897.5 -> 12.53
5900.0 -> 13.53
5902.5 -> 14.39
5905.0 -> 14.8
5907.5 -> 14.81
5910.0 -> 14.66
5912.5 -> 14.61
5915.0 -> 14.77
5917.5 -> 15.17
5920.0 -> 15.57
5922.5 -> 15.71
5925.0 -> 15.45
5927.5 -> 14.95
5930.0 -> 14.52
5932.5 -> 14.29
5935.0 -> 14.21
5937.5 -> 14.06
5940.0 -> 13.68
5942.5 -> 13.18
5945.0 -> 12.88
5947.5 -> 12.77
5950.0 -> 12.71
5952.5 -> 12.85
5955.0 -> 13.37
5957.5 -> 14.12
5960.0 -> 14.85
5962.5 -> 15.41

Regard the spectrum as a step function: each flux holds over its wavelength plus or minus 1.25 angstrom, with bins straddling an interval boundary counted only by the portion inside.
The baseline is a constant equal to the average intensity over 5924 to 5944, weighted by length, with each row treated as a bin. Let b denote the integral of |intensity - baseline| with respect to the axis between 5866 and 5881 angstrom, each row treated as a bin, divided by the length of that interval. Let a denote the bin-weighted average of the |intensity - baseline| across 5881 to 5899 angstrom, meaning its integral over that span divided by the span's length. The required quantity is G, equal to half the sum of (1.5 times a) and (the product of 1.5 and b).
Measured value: 1.59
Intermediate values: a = 1.40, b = 0.72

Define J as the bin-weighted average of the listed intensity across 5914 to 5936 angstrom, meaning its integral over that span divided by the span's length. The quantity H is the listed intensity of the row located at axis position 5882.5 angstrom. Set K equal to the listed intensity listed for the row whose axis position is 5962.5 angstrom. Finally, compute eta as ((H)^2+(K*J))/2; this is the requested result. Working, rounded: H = 14.16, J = 15.0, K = 15.41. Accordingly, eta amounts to 216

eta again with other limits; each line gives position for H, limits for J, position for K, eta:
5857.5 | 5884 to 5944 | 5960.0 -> 207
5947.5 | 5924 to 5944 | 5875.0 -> 189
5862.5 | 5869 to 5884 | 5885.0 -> 213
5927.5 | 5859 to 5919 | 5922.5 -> 223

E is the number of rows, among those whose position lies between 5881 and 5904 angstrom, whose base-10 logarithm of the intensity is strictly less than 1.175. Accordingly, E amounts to 9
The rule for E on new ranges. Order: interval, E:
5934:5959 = 10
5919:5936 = 4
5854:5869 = 4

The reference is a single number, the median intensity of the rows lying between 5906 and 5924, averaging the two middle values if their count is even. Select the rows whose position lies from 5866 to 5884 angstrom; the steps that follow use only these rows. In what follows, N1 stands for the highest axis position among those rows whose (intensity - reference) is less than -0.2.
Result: 5882.5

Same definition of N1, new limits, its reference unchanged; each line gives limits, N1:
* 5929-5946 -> 5945.0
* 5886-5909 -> 5902.5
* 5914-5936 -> 5935.0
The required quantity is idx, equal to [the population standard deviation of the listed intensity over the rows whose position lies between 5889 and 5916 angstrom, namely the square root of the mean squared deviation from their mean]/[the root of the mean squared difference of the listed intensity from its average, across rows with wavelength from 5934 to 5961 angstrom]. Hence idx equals 1.8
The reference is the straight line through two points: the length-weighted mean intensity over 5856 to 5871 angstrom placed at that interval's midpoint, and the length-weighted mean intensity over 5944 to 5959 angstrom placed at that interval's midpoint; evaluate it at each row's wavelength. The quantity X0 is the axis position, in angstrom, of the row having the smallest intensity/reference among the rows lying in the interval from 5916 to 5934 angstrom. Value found 5932.5 angstrom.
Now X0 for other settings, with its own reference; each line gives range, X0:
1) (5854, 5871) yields 5855.0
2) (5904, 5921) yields 5910.0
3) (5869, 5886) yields 5885.0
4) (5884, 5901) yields 5892.5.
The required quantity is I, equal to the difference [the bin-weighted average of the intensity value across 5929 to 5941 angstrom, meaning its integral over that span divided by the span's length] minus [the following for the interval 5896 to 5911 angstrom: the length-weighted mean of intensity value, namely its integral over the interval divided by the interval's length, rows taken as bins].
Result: 0.1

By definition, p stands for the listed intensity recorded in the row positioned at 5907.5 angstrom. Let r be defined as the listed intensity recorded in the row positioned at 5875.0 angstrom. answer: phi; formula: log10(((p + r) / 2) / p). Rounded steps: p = 14.81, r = 15.06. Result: 0.00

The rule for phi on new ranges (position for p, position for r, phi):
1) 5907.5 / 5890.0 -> -0.04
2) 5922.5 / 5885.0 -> -0.03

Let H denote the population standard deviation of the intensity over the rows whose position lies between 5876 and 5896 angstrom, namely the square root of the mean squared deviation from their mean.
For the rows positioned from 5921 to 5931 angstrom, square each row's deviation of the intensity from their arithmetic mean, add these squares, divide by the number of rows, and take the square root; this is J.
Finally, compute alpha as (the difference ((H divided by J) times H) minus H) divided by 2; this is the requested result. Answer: 0.76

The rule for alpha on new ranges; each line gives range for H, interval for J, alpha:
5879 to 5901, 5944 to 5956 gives 1.35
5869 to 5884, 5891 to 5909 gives -0.14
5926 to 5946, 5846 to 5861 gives 0.21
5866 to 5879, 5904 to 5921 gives -0.04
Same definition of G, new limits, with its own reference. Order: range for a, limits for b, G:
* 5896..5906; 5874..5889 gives 1.02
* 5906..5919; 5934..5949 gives 1.04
